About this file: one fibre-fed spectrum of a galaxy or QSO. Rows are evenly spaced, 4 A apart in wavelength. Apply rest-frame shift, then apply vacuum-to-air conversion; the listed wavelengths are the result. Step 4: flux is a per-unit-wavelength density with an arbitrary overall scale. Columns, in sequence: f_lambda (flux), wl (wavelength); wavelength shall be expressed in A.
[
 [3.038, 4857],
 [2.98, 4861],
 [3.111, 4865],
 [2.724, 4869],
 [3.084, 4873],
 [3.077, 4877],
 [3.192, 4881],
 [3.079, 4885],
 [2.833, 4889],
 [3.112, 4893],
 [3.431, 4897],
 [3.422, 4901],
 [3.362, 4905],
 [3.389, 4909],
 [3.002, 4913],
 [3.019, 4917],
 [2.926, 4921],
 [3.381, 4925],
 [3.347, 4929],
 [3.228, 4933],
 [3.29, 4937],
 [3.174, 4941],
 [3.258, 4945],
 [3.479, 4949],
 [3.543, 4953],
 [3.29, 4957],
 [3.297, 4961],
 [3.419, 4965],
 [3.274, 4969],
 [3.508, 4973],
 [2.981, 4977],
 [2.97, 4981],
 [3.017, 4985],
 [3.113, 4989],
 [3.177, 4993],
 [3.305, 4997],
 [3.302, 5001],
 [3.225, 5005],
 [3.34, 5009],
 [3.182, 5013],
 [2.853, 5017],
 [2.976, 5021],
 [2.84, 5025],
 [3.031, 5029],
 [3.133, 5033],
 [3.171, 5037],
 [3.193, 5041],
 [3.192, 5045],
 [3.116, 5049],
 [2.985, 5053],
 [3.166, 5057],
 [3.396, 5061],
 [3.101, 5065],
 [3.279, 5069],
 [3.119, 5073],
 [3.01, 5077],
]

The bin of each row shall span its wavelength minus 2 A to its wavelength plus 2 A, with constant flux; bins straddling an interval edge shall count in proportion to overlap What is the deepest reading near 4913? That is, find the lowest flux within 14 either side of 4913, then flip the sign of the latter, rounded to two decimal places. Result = -2.93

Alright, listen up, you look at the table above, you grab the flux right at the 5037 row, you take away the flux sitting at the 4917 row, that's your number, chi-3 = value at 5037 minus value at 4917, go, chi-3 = 0.15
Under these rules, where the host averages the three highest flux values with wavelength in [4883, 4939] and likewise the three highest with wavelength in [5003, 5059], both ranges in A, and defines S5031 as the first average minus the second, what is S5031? 0.16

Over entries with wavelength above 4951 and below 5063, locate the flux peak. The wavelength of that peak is 4953 A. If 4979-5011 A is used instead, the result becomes 5009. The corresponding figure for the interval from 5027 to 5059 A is 5041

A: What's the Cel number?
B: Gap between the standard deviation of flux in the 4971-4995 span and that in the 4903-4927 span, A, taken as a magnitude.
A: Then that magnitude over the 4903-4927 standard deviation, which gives 0.07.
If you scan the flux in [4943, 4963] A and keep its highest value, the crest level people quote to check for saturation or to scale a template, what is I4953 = 3.543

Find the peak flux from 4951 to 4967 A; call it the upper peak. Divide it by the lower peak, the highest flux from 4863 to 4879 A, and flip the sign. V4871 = -1.14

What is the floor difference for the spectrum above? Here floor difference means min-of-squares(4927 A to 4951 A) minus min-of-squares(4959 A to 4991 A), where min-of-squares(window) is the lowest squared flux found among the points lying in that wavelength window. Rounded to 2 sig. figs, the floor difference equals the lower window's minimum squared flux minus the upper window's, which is 1.3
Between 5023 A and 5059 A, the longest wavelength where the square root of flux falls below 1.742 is 5053 A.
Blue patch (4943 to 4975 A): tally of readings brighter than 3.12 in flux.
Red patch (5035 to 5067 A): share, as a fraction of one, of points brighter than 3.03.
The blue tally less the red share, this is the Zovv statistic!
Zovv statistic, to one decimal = 7.1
